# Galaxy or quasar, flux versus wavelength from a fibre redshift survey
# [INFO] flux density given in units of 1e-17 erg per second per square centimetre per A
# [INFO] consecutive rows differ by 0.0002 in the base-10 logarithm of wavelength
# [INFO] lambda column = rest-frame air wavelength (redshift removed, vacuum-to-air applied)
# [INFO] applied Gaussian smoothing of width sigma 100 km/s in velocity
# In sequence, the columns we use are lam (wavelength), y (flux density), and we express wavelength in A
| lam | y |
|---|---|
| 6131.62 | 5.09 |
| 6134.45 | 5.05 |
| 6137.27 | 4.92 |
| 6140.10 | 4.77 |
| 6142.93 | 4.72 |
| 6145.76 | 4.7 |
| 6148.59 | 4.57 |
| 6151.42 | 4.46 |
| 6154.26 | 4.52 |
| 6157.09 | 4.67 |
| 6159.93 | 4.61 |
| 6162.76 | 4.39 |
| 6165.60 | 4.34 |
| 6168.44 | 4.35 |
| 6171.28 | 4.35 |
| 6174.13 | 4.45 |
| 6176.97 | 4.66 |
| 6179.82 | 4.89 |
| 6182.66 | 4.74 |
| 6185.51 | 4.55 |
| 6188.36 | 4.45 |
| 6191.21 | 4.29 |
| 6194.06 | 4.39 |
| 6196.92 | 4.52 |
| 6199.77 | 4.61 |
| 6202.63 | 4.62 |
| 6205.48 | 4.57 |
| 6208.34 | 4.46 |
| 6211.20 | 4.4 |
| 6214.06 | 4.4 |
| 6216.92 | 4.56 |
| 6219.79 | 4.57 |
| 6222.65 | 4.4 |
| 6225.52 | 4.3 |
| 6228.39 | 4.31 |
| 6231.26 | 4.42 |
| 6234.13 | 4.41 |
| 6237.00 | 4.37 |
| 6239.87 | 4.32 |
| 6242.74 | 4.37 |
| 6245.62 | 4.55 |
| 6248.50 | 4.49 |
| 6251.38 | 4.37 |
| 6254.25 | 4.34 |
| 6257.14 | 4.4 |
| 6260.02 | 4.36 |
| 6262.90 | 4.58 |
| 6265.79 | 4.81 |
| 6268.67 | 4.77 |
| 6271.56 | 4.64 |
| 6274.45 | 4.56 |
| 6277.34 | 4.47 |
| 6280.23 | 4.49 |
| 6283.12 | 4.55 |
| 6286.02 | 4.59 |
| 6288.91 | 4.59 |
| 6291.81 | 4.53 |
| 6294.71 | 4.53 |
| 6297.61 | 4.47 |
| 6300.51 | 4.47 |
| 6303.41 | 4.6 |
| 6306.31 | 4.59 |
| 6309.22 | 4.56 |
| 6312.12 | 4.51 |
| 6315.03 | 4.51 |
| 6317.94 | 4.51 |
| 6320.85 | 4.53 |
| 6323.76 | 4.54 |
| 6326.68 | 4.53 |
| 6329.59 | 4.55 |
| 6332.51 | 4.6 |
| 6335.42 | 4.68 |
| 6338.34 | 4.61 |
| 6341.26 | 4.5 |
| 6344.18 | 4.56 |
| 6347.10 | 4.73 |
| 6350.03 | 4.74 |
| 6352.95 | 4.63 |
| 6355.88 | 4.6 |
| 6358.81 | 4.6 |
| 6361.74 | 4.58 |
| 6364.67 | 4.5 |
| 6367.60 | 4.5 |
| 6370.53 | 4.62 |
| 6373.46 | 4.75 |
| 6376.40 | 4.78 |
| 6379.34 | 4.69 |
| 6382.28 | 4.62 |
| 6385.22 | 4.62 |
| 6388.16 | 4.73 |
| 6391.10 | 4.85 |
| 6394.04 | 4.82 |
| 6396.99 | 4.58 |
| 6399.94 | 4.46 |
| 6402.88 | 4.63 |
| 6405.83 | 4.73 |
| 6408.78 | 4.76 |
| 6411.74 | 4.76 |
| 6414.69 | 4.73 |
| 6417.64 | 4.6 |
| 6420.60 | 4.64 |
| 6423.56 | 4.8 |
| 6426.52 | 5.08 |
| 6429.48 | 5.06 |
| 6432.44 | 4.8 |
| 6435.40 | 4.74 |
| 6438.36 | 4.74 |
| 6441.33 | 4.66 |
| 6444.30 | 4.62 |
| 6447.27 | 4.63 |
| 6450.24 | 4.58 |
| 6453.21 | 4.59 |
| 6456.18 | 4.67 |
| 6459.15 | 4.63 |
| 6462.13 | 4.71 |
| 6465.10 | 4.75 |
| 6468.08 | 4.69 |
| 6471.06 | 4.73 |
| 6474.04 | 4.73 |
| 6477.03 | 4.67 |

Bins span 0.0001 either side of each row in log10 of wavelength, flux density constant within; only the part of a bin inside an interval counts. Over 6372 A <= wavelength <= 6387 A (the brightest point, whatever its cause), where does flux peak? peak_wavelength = 6376.40 A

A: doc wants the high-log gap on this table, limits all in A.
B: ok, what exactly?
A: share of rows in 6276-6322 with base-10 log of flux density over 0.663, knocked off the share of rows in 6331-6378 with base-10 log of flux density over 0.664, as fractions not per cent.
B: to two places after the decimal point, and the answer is 0.44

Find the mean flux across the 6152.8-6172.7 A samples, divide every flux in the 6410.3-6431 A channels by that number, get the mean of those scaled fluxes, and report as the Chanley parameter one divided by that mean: 0.93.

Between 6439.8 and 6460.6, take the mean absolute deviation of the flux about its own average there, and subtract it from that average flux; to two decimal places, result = 4.60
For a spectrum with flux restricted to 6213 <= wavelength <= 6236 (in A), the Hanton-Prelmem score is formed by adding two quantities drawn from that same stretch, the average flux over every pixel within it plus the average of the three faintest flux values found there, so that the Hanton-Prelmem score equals 8.76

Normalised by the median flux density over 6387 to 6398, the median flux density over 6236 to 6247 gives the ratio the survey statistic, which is 0.92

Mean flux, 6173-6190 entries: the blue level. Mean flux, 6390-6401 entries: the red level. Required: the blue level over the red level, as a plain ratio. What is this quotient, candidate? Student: 0.99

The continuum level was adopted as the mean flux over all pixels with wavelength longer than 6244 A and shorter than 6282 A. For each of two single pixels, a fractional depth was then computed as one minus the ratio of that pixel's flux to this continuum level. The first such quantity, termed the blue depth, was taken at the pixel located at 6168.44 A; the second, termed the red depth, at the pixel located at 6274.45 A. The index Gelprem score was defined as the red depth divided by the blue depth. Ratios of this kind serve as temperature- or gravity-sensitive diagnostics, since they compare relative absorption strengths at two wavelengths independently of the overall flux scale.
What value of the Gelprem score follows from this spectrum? -0.20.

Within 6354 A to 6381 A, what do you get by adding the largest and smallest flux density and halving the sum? 4.64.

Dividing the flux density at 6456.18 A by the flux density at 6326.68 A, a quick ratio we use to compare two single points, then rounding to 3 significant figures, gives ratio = 1.03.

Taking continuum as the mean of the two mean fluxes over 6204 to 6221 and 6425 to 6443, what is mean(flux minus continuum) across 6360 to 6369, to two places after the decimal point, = -0.14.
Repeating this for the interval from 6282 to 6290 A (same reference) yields -0.09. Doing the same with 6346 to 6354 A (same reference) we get 0.03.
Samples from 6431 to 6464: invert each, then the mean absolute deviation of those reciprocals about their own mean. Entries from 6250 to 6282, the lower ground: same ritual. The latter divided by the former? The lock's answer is 2.49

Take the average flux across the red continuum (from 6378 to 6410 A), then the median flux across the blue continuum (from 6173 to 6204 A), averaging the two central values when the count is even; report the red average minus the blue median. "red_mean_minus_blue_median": 0.13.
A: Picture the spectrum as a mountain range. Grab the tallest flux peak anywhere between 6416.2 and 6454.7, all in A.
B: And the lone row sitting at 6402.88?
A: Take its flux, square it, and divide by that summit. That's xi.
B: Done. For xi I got 4.22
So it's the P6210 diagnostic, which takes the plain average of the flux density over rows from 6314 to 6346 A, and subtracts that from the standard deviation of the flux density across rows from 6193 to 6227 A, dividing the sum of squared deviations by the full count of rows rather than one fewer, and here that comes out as -4.46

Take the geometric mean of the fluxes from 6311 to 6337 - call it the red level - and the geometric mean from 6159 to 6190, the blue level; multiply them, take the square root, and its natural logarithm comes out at 1.512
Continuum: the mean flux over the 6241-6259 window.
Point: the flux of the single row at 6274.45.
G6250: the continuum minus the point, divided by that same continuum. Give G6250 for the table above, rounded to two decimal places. -0.03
